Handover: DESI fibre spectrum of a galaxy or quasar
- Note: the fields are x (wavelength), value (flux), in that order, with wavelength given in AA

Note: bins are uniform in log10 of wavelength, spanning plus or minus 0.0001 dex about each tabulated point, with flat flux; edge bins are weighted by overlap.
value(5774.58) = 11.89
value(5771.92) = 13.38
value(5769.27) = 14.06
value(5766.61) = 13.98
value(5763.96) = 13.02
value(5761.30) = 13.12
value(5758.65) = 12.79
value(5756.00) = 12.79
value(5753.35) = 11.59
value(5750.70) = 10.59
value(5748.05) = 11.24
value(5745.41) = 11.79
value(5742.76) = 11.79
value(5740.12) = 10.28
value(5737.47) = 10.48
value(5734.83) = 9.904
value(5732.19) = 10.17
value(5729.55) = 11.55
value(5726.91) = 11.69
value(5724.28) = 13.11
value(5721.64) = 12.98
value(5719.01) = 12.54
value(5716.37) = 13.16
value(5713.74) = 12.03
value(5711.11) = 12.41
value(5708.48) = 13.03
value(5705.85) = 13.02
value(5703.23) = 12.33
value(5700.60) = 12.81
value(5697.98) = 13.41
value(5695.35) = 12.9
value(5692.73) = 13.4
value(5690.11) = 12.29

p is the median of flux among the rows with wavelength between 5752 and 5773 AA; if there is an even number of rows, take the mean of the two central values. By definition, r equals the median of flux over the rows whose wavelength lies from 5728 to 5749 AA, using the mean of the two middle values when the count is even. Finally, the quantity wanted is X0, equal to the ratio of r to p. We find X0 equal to 0.83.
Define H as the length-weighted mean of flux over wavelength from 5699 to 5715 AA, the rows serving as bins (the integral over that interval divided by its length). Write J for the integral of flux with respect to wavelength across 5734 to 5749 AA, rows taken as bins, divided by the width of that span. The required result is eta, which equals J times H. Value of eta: 138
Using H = 12.6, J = 10.9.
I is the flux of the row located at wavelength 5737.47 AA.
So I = 10.48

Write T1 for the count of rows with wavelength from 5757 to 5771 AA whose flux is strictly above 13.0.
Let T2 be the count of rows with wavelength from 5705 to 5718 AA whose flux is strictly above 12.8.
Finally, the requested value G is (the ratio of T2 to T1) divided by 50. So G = 0.015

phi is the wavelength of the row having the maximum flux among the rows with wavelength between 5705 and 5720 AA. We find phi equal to 5716.37 AA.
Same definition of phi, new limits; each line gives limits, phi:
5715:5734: 5716.37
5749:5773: 5769.27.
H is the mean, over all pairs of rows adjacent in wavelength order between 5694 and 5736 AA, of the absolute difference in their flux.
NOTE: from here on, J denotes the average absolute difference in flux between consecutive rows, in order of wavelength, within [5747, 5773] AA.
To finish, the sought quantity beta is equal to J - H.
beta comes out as -0.03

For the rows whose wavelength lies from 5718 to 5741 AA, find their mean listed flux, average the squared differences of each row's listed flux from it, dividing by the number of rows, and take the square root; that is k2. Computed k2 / 1.19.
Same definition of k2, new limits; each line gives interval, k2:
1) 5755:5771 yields 0.53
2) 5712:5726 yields 0.43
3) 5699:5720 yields 0.37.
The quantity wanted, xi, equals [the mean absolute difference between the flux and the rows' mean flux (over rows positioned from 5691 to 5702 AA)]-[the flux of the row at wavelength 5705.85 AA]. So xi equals -12.7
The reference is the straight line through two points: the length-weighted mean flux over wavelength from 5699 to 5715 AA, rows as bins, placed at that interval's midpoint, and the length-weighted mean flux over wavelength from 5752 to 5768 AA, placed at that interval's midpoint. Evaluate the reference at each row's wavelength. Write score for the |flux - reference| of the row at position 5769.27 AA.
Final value 1.1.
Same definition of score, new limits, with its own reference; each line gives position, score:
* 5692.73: 0.8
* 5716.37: 0.5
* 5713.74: 0.6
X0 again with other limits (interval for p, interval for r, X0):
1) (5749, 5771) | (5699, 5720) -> 0.98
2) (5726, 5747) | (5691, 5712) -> 1.18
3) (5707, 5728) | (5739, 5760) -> 0.92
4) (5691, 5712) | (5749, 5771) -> 1.00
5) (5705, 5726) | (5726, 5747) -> 0.85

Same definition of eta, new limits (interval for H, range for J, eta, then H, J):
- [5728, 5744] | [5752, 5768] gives 138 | 10.7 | 12.9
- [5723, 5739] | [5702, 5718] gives 141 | 11.1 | 12.7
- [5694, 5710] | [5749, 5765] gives 158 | 12.9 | 12.3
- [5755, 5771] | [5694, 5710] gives 172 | 13.3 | 12.9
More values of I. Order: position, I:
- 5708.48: 13.03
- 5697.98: 13.41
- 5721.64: 12.98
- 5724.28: 13.11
